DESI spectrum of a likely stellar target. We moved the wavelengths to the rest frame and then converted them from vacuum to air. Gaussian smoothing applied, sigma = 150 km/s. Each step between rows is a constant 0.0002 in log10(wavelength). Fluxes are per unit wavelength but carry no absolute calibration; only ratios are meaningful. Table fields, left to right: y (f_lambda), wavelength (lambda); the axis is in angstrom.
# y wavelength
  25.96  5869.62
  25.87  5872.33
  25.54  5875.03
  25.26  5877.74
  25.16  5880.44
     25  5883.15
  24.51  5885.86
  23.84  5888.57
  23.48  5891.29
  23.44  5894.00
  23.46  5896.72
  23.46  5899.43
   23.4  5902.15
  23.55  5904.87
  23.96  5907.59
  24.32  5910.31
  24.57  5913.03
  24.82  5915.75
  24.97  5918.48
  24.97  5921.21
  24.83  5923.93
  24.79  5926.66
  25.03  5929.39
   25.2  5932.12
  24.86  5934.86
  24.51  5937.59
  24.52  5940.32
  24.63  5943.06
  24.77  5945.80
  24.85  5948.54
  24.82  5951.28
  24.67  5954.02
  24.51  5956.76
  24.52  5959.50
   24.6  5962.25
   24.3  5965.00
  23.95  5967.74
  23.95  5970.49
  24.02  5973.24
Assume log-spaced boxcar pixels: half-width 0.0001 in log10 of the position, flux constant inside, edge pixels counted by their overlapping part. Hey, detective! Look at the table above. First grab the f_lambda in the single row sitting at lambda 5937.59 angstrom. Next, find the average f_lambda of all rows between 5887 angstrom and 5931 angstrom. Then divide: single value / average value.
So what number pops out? 1.01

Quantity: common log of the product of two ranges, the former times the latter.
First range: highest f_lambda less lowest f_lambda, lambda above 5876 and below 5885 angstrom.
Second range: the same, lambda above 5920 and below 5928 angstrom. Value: -1.33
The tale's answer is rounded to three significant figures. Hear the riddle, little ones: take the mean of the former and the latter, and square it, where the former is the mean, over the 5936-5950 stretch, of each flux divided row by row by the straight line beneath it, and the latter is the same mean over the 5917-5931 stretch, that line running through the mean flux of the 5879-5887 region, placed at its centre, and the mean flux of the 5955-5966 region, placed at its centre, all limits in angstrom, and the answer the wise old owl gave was 1.01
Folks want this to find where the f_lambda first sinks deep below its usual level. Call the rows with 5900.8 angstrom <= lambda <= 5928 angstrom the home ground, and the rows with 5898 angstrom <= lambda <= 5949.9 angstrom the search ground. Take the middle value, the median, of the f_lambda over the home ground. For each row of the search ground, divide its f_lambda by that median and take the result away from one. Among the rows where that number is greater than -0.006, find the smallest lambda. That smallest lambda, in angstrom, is 5899.43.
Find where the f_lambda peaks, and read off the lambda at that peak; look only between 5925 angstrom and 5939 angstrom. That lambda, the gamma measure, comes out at 5932.12 angstrom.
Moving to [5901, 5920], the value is 5918.48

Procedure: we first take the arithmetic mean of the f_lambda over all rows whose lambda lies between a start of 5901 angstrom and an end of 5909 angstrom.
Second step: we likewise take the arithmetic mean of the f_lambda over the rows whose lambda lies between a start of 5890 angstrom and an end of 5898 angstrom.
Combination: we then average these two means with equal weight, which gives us 23.55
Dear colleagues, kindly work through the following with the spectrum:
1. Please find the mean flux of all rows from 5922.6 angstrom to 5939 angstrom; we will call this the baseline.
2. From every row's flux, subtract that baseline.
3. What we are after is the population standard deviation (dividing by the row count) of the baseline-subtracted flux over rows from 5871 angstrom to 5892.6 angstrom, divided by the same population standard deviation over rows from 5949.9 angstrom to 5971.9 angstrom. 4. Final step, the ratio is 2.6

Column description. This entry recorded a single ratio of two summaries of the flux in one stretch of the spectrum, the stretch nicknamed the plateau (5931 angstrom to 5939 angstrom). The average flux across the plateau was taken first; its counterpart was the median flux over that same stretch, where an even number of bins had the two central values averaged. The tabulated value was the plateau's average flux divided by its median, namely 1.000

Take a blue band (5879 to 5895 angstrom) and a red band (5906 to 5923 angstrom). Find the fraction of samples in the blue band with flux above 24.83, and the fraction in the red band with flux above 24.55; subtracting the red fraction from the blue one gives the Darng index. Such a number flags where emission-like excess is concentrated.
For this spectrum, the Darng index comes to -0.3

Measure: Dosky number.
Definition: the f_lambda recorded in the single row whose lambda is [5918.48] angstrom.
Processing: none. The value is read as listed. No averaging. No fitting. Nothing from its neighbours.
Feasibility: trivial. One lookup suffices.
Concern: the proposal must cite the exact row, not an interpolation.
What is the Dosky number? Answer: 24.97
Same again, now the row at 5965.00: 24.3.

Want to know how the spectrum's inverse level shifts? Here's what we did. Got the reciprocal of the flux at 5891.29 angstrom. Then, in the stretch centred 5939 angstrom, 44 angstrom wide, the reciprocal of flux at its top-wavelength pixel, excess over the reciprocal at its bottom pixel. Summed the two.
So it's 0.0433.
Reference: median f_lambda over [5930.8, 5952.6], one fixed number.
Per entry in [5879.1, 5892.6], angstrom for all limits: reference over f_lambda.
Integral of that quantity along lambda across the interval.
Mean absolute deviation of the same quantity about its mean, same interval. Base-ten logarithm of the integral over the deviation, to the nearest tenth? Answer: 2.7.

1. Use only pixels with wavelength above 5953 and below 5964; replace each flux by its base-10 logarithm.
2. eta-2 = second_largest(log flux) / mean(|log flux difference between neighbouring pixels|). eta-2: 945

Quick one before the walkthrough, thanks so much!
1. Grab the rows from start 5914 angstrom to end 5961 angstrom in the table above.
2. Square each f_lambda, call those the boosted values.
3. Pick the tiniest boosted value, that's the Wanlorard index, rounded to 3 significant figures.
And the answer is 601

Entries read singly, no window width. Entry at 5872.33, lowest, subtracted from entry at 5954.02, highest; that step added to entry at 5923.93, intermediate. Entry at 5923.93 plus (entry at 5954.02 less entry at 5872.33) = 23.6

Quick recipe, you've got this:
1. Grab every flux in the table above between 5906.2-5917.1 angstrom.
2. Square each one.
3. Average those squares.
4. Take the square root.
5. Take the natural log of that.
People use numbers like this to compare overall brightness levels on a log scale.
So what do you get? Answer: 3.20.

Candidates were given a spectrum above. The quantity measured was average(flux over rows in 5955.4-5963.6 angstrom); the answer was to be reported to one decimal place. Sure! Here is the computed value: 24.5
